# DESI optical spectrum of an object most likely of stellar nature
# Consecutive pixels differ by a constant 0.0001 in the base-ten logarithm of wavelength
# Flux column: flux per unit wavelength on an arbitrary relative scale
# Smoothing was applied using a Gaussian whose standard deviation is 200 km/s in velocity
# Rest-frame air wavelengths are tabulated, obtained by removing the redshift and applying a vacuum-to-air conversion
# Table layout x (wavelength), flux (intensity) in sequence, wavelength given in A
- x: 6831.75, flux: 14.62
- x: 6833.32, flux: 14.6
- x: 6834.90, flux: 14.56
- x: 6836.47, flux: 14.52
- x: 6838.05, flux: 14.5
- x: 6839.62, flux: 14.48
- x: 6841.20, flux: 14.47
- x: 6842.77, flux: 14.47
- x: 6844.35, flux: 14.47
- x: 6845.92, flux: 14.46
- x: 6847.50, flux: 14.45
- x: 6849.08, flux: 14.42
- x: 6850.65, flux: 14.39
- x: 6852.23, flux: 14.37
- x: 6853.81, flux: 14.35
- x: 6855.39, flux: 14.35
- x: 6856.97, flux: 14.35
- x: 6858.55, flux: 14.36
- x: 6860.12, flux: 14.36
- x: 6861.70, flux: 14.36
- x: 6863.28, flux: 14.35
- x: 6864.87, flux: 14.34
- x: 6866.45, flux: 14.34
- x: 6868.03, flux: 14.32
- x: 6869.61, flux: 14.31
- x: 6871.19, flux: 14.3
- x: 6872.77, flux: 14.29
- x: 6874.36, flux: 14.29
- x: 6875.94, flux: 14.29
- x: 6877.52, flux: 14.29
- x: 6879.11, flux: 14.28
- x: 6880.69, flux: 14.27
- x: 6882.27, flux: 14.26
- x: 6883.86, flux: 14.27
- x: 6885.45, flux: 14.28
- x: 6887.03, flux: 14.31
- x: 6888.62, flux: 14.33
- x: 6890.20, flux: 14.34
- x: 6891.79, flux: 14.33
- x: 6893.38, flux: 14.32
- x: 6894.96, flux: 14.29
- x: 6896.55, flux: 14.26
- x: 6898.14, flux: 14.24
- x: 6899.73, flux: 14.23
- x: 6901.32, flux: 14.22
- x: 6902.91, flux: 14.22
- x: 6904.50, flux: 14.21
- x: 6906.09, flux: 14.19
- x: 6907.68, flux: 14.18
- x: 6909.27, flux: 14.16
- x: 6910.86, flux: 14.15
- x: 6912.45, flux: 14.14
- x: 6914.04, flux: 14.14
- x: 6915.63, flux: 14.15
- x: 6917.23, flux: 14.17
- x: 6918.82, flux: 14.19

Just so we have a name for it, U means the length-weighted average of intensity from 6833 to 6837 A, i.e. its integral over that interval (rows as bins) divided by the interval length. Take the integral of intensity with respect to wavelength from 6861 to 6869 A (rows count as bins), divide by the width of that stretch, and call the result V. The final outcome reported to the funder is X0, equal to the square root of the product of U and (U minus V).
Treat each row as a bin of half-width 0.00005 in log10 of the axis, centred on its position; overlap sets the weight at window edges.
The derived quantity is 1.8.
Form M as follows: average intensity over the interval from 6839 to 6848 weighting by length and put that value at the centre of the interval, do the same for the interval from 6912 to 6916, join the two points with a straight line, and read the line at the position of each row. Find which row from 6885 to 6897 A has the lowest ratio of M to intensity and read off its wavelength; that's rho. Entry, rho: 6890.20 A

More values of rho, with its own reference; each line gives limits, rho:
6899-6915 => 6902.91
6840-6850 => 6844.35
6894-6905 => 6894.96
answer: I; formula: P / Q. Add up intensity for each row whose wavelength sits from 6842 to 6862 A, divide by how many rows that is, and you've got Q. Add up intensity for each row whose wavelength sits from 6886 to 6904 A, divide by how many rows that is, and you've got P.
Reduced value 0.99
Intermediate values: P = 14.3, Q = 14.40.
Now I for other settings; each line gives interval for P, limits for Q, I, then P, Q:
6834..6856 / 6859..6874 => 1.01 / 14.4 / 14.33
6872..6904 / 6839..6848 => 0.99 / 14.3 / 14.47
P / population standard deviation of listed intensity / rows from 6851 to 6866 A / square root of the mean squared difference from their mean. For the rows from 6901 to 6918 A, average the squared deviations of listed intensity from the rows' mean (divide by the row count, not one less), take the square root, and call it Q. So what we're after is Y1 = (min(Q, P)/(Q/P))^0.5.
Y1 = 0.05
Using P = 0.008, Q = 0.029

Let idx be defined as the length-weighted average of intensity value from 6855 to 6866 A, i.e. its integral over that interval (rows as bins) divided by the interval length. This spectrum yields 14.4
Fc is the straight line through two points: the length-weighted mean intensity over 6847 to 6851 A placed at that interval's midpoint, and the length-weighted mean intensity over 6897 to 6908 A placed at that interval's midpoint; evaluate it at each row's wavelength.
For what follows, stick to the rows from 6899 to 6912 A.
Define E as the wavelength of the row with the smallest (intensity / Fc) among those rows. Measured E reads 6910.86 A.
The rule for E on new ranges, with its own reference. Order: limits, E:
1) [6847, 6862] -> 6853.81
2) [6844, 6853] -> 6852.23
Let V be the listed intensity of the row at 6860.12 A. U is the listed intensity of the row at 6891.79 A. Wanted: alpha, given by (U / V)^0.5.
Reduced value 1.00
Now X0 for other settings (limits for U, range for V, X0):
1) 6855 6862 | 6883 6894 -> 1.0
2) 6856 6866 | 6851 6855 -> 0.4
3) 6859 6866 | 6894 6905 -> 1.3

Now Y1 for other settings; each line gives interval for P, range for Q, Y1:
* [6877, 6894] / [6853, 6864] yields 0.17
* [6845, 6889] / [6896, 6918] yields 0.23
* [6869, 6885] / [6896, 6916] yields 0.07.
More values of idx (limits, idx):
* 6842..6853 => 14.4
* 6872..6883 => 14.3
